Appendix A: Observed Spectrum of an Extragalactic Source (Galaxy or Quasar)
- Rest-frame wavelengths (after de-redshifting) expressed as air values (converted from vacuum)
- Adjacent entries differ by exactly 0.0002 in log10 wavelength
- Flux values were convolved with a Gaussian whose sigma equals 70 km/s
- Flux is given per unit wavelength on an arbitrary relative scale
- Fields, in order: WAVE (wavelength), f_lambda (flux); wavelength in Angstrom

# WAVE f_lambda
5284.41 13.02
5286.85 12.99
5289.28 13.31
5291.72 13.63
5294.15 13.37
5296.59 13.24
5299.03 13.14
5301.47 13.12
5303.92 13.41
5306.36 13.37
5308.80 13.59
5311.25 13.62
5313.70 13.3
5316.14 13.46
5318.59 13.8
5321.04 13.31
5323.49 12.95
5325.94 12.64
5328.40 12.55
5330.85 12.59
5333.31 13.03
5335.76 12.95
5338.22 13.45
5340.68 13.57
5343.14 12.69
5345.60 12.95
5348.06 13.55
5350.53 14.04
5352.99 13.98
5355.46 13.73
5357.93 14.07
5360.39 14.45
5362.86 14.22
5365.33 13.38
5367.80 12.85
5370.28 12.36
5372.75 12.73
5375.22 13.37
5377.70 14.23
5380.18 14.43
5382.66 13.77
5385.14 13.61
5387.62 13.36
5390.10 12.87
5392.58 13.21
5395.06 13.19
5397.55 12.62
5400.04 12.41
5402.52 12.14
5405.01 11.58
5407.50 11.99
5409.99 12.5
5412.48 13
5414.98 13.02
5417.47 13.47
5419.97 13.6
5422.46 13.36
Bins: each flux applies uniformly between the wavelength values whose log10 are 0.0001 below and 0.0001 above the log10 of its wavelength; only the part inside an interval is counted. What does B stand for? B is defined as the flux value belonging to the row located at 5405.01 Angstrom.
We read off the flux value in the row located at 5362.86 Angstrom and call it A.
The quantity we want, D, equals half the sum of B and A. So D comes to 12.9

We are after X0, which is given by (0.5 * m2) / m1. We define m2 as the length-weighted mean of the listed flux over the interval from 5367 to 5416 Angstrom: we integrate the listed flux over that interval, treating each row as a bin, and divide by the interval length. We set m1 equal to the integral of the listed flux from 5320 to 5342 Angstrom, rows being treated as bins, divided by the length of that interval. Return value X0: 0.50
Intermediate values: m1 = 13.0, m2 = 13.0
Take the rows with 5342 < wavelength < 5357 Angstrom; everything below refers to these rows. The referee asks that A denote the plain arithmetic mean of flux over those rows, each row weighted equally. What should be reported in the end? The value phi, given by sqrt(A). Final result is 3.67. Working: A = 13.5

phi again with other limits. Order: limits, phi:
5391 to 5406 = 3.54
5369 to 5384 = 3.67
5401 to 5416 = 3.52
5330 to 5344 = 3.61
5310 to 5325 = 3.66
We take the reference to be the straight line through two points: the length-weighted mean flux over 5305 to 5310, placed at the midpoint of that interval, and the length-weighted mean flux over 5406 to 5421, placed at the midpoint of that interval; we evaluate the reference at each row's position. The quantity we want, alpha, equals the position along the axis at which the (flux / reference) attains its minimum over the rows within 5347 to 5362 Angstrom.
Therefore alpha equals 5348.06 Angstrom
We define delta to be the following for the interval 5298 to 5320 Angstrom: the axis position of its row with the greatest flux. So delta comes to 5318.59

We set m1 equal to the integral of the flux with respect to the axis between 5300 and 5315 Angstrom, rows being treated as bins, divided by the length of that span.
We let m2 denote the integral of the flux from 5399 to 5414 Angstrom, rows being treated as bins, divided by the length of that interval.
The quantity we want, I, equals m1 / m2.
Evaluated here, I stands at 1.09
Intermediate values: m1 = 13.4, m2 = 12.3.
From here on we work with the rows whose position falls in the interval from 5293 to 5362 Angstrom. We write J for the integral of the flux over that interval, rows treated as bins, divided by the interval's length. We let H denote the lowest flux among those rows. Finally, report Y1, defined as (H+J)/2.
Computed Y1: 13.0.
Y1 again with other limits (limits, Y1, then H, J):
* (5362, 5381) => 12.9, 12.36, 13.4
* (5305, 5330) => 12.9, 12.55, 13.3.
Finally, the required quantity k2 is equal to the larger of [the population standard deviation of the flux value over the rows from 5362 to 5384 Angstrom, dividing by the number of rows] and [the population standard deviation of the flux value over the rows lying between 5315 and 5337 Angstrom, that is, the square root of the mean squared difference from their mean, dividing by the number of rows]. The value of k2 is 0.69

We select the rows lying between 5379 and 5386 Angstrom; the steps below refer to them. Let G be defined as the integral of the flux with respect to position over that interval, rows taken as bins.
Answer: 98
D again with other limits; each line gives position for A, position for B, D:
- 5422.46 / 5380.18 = 13.9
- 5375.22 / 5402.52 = 12.8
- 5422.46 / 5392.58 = 13.3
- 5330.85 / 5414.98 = 12.8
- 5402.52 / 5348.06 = 12.8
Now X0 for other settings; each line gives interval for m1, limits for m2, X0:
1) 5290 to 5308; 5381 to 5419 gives 0.48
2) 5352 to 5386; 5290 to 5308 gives 0.49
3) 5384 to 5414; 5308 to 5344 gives 0.52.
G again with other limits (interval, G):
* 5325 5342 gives 220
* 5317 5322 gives 68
